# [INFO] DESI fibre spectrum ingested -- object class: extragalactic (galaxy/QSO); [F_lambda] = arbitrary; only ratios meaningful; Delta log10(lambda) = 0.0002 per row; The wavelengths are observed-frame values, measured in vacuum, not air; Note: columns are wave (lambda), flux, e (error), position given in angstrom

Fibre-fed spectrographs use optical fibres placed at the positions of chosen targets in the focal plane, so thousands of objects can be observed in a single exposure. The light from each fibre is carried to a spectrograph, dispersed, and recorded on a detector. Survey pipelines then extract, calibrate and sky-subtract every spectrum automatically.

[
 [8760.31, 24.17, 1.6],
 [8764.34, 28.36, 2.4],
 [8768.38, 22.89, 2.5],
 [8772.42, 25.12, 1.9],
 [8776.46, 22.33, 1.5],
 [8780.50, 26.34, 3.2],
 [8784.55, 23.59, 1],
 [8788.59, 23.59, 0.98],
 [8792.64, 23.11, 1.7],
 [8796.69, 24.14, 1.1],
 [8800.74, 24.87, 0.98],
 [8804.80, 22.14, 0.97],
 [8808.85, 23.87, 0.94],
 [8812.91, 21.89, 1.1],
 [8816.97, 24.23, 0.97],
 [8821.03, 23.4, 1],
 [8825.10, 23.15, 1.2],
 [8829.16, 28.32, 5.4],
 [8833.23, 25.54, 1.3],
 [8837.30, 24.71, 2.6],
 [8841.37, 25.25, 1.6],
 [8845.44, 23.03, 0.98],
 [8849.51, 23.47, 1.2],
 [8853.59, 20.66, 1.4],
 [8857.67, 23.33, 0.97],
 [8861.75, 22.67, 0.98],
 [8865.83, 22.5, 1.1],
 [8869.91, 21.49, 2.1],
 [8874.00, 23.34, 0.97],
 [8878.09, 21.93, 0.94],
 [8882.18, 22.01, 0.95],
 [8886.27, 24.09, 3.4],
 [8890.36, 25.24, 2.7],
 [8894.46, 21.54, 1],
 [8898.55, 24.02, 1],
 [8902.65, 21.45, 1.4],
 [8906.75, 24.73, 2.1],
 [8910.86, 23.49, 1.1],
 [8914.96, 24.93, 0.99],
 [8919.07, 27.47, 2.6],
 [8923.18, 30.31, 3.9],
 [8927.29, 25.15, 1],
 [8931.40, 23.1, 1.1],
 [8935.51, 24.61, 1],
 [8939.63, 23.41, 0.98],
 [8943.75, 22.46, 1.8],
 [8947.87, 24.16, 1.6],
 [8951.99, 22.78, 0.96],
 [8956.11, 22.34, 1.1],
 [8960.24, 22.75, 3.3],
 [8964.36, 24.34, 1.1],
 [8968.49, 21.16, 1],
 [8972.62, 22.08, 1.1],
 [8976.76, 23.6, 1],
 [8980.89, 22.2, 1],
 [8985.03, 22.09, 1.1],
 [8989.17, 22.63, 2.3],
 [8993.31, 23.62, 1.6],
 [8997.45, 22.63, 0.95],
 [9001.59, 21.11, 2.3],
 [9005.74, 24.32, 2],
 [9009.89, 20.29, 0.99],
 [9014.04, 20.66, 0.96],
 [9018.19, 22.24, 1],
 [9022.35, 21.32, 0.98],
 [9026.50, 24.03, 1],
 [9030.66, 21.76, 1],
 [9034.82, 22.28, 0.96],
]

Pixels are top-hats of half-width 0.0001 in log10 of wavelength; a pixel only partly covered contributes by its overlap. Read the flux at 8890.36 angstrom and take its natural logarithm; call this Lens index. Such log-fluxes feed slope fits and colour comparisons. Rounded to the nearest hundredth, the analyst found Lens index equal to 3.23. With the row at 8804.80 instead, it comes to 3.10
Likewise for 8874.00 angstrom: 3.15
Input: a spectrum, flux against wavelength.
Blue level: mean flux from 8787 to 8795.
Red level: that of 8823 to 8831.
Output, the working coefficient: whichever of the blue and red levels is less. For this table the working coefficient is 23.4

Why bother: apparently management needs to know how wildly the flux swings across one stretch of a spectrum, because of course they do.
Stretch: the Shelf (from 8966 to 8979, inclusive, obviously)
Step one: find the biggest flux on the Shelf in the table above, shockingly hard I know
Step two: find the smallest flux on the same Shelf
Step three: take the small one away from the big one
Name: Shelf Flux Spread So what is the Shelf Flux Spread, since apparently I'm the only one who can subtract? 2.4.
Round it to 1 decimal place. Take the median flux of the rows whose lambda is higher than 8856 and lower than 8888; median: 22.6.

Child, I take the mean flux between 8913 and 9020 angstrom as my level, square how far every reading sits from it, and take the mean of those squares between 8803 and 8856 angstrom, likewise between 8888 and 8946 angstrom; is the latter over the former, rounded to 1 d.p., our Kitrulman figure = 1.7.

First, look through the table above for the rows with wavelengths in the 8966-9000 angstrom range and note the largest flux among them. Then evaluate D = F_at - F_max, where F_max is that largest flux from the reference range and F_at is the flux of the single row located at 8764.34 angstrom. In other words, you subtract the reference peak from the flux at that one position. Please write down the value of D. 4.7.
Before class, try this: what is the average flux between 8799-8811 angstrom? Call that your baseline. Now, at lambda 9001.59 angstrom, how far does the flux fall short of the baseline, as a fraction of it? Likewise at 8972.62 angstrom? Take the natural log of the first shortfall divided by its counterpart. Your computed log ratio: 0.5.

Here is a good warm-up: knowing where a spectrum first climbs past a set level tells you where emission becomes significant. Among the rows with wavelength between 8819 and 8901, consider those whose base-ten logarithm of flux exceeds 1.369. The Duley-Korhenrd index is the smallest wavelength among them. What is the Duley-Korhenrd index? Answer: 8821.03 angstrom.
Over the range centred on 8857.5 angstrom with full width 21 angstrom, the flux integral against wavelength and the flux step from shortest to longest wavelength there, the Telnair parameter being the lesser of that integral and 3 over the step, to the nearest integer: -3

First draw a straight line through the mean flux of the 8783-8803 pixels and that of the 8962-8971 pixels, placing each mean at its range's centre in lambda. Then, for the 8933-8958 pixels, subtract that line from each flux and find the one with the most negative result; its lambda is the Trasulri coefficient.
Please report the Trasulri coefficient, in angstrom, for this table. 8956.11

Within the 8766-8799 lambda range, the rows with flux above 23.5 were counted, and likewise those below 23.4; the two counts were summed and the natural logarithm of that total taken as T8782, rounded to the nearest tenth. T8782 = 2.1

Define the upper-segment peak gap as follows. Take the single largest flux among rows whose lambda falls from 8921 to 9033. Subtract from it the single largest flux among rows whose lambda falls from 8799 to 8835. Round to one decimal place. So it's 2.0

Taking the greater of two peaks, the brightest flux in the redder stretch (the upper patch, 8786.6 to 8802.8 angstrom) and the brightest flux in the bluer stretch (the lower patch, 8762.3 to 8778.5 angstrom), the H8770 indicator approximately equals 28.4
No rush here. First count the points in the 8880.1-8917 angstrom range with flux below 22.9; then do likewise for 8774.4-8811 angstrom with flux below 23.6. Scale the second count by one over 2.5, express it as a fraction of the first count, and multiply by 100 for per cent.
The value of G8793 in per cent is 67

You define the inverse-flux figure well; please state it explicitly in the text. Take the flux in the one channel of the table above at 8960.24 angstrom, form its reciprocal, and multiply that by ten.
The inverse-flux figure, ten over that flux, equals 0.440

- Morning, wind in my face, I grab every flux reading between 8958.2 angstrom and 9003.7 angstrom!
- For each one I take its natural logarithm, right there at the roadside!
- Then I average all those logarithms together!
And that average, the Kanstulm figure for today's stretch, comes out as 3.12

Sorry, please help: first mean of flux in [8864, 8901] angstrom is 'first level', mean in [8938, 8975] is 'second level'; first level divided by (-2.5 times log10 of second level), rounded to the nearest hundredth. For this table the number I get -6.74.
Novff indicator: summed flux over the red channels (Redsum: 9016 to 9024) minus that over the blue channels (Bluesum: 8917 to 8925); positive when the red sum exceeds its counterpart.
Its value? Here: -14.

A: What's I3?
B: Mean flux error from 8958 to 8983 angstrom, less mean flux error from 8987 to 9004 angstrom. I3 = -0.37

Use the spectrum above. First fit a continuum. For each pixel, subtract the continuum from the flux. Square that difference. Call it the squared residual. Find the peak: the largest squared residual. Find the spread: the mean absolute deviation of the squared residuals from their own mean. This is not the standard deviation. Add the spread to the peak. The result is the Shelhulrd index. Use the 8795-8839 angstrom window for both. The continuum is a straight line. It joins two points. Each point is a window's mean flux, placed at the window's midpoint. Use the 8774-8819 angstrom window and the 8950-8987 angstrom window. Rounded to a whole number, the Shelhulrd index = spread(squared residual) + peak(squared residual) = 28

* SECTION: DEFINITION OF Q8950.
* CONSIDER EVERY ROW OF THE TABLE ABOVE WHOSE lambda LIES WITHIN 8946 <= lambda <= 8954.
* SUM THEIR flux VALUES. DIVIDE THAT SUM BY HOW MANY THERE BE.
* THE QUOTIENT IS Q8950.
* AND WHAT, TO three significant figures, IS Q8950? 23.5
